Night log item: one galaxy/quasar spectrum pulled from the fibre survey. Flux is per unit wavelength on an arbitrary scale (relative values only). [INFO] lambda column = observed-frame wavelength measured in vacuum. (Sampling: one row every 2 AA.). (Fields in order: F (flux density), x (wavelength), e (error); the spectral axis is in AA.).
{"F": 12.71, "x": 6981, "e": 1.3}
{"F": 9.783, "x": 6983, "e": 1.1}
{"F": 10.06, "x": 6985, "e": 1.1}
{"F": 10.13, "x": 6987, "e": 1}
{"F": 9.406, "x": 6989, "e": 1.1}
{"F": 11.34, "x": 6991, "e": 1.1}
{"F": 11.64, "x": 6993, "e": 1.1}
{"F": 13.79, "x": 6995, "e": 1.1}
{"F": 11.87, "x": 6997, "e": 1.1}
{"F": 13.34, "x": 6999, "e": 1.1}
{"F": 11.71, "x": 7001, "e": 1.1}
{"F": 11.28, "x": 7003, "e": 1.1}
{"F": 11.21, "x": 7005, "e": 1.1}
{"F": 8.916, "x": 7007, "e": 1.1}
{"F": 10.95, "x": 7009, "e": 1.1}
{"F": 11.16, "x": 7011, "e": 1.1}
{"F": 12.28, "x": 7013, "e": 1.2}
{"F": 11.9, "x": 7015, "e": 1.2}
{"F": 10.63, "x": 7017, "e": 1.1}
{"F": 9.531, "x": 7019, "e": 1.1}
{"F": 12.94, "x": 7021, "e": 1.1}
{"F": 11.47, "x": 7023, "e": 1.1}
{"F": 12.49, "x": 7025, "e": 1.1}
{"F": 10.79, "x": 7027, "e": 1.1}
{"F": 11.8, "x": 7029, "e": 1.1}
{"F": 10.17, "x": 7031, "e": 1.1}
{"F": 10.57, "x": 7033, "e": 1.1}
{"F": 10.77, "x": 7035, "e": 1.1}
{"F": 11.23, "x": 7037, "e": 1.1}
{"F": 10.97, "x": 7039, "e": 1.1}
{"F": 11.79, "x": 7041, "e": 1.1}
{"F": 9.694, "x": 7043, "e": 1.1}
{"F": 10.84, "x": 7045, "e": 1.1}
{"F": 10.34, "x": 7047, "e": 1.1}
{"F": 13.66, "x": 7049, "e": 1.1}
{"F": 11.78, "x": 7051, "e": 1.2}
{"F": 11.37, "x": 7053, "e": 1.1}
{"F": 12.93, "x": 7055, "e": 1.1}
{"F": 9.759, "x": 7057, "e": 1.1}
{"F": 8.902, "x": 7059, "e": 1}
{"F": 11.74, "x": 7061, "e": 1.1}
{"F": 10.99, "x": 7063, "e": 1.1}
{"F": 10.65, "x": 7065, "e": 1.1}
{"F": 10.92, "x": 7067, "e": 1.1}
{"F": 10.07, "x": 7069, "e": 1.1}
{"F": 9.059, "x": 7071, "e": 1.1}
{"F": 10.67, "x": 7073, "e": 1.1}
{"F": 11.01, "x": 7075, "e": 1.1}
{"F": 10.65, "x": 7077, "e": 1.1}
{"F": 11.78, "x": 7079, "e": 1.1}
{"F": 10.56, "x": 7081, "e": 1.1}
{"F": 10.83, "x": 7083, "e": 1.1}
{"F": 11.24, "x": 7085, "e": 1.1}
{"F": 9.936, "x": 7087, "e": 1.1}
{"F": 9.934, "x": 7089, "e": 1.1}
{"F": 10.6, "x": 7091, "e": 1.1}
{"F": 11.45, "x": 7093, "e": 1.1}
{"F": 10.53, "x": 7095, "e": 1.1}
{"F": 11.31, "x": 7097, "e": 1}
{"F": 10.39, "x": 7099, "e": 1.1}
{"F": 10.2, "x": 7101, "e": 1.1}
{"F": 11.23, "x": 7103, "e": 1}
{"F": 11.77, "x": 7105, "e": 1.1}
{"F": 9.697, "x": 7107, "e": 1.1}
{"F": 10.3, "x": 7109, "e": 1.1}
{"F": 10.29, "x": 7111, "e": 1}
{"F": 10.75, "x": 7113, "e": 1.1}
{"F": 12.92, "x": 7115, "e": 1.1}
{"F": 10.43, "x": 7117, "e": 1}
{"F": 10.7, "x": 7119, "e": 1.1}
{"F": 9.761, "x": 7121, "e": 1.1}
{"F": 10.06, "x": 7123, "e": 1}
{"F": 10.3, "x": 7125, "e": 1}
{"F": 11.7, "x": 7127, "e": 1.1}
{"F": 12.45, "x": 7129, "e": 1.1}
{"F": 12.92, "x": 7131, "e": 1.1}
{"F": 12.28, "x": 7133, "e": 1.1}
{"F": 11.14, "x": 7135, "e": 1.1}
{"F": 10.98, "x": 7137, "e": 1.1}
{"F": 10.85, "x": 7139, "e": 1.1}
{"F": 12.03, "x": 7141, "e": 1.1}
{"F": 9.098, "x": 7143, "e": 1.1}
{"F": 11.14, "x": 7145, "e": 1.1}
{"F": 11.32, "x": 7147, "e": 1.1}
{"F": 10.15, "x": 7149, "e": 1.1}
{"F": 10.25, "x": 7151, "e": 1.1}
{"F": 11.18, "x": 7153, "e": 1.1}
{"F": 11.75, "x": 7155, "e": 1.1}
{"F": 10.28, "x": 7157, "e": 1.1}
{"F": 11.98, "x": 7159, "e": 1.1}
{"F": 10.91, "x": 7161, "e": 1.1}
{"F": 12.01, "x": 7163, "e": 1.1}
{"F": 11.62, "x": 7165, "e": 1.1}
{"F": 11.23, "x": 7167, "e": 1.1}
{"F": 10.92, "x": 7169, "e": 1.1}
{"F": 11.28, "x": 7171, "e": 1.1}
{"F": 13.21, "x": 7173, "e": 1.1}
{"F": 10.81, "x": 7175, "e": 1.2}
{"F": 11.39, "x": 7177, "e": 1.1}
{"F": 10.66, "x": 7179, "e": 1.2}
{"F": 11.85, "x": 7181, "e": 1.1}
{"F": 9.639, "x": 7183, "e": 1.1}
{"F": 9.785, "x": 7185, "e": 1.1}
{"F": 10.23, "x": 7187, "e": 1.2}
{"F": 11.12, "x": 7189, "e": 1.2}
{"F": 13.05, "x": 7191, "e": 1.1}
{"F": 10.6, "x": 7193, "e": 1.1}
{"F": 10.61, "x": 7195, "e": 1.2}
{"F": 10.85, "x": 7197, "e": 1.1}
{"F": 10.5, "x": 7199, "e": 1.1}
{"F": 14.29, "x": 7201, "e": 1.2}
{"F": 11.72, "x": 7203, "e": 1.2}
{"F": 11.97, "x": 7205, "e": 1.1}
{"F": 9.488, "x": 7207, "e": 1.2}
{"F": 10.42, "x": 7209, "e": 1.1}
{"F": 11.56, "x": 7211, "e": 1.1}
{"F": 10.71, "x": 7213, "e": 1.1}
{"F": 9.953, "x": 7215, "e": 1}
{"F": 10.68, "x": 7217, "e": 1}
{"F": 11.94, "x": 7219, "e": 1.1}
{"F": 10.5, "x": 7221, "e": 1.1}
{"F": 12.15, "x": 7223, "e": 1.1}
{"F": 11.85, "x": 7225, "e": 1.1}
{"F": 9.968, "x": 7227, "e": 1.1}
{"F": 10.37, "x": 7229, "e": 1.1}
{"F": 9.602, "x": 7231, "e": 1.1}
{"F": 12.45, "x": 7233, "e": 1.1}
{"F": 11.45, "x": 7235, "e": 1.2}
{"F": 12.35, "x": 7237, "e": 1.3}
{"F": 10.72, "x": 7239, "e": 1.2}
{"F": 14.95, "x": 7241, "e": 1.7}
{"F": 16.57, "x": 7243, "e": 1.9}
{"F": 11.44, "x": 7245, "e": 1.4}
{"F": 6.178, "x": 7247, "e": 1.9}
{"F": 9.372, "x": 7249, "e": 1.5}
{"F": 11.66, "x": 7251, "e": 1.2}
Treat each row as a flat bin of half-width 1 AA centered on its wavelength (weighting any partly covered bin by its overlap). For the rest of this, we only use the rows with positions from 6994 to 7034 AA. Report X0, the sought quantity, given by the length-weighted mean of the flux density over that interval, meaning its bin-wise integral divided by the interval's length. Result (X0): 11.4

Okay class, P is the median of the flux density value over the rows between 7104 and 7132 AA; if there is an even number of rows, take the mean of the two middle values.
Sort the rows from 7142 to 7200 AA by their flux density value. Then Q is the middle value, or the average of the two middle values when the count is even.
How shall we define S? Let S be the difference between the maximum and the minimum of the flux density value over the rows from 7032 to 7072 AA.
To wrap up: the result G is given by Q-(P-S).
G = 5.1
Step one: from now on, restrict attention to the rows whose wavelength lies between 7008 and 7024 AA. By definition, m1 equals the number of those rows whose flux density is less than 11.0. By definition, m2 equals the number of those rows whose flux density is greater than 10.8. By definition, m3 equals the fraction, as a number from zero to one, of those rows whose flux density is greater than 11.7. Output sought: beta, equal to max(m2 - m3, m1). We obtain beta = 5.6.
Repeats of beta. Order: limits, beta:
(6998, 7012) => 5.7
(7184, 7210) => 8.0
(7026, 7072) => 15.0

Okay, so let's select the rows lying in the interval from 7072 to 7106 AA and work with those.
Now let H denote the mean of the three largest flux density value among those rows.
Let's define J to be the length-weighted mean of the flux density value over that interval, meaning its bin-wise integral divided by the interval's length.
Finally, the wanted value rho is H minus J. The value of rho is 0.84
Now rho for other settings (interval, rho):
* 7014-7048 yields 1.39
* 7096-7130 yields 1.54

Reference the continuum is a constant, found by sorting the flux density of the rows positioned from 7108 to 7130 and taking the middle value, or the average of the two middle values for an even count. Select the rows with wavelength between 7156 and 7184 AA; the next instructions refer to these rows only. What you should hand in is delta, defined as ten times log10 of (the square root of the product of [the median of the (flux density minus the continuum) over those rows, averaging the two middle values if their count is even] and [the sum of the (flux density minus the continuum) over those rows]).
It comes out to 4.9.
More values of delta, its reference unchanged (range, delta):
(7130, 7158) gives 4.1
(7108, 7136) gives 2.3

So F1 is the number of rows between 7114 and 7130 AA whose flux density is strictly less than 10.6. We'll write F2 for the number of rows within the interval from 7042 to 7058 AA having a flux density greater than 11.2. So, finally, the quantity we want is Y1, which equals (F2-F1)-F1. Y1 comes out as -4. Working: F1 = 4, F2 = 4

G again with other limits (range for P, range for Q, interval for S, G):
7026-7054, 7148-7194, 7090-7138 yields 3.4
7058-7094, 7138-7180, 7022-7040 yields 2.8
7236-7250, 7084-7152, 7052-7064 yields 3.3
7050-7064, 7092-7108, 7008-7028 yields 2.9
